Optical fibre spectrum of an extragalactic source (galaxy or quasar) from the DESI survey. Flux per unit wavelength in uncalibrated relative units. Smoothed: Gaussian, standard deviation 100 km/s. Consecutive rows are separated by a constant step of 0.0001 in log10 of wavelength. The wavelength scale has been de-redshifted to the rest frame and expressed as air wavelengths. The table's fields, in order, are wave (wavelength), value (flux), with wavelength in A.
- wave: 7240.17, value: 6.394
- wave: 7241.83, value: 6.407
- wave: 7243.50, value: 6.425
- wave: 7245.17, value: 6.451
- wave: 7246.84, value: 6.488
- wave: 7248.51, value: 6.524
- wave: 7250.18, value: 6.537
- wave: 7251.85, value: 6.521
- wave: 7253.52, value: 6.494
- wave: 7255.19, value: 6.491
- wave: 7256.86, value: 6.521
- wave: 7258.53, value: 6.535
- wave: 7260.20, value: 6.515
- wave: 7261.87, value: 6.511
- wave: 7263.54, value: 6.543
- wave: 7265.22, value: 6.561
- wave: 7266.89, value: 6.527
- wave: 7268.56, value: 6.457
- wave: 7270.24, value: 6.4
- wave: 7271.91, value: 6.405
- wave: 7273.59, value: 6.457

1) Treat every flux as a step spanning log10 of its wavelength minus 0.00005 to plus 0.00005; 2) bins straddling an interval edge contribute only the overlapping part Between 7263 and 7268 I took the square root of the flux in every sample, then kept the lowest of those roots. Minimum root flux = 2.555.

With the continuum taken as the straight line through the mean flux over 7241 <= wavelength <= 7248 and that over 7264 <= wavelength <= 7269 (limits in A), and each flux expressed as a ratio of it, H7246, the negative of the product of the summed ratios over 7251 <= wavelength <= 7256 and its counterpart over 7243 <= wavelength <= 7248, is -9.05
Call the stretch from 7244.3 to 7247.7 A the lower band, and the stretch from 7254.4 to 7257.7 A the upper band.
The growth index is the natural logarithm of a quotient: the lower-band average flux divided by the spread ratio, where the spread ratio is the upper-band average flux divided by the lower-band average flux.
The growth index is 1.86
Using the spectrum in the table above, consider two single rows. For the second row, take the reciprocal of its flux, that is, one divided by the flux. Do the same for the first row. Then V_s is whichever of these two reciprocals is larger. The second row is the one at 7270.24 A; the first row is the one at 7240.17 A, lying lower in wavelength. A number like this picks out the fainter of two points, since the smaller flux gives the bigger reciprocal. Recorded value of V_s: 0.156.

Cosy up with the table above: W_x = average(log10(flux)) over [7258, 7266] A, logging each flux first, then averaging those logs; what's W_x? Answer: 0.815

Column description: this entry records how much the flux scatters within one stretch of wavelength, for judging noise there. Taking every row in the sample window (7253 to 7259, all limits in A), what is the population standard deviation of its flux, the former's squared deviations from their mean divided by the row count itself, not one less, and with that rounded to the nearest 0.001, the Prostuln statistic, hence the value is 0.018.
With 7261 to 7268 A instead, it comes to 0.019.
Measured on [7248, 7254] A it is 0.016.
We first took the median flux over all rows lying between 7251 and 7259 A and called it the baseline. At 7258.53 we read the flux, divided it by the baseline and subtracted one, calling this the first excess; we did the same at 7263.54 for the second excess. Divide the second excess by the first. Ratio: 1.6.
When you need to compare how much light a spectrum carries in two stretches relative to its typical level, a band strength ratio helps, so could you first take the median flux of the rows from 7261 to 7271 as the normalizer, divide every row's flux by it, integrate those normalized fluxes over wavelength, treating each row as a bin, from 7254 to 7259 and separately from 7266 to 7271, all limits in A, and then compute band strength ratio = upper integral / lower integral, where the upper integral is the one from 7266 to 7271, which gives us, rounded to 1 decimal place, 1.0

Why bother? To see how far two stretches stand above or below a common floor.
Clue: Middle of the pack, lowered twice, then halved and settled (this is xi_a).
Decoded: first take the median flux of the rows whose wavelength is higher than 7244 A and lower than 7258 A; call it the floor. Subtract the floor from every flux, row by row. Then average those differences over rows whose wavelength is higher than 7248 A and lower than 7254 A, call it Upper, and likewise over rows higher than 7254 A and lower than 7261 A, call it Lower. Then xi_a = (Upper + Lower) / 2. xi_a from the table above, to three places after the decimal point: 0.010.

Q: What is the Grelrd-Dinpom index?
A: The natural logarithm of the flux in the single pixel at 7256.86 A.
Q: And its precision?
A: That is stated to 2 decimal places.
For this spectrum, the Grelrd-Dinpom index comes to 1.88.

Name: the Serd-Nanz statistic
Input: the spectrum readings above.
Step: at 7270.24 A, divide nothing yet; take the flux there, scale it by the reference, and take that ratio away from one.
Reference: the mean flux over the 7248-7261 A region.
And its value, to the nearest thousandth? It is 0.018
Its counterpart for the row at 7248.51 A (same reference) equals -0.001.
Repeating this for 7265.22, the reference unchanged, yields -0.007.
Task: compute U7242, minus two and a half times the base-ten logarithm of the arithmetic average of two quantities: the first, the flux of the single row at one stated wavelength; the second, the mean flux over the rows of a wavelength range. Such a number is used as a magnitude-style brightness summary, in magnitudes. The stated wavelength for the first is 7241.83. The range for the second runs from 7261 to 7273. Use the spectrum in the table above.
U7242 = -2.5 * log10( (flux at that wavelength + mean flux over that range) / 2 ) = -2.02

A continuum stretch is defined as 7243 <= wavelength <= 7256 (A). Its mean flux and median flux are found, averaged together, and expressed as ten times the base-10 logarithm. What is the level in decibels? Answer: 8.12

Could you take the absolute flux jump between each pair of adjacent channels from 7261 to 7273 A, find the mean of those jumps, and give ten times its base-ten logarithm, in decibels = -14.4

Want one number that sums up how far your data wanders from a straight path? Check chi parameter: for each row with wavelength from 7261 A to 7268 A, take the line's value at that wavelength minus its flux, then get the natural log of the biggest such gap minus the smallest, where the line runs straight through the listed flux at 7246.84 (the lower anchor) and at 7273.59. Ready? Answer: -2.9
